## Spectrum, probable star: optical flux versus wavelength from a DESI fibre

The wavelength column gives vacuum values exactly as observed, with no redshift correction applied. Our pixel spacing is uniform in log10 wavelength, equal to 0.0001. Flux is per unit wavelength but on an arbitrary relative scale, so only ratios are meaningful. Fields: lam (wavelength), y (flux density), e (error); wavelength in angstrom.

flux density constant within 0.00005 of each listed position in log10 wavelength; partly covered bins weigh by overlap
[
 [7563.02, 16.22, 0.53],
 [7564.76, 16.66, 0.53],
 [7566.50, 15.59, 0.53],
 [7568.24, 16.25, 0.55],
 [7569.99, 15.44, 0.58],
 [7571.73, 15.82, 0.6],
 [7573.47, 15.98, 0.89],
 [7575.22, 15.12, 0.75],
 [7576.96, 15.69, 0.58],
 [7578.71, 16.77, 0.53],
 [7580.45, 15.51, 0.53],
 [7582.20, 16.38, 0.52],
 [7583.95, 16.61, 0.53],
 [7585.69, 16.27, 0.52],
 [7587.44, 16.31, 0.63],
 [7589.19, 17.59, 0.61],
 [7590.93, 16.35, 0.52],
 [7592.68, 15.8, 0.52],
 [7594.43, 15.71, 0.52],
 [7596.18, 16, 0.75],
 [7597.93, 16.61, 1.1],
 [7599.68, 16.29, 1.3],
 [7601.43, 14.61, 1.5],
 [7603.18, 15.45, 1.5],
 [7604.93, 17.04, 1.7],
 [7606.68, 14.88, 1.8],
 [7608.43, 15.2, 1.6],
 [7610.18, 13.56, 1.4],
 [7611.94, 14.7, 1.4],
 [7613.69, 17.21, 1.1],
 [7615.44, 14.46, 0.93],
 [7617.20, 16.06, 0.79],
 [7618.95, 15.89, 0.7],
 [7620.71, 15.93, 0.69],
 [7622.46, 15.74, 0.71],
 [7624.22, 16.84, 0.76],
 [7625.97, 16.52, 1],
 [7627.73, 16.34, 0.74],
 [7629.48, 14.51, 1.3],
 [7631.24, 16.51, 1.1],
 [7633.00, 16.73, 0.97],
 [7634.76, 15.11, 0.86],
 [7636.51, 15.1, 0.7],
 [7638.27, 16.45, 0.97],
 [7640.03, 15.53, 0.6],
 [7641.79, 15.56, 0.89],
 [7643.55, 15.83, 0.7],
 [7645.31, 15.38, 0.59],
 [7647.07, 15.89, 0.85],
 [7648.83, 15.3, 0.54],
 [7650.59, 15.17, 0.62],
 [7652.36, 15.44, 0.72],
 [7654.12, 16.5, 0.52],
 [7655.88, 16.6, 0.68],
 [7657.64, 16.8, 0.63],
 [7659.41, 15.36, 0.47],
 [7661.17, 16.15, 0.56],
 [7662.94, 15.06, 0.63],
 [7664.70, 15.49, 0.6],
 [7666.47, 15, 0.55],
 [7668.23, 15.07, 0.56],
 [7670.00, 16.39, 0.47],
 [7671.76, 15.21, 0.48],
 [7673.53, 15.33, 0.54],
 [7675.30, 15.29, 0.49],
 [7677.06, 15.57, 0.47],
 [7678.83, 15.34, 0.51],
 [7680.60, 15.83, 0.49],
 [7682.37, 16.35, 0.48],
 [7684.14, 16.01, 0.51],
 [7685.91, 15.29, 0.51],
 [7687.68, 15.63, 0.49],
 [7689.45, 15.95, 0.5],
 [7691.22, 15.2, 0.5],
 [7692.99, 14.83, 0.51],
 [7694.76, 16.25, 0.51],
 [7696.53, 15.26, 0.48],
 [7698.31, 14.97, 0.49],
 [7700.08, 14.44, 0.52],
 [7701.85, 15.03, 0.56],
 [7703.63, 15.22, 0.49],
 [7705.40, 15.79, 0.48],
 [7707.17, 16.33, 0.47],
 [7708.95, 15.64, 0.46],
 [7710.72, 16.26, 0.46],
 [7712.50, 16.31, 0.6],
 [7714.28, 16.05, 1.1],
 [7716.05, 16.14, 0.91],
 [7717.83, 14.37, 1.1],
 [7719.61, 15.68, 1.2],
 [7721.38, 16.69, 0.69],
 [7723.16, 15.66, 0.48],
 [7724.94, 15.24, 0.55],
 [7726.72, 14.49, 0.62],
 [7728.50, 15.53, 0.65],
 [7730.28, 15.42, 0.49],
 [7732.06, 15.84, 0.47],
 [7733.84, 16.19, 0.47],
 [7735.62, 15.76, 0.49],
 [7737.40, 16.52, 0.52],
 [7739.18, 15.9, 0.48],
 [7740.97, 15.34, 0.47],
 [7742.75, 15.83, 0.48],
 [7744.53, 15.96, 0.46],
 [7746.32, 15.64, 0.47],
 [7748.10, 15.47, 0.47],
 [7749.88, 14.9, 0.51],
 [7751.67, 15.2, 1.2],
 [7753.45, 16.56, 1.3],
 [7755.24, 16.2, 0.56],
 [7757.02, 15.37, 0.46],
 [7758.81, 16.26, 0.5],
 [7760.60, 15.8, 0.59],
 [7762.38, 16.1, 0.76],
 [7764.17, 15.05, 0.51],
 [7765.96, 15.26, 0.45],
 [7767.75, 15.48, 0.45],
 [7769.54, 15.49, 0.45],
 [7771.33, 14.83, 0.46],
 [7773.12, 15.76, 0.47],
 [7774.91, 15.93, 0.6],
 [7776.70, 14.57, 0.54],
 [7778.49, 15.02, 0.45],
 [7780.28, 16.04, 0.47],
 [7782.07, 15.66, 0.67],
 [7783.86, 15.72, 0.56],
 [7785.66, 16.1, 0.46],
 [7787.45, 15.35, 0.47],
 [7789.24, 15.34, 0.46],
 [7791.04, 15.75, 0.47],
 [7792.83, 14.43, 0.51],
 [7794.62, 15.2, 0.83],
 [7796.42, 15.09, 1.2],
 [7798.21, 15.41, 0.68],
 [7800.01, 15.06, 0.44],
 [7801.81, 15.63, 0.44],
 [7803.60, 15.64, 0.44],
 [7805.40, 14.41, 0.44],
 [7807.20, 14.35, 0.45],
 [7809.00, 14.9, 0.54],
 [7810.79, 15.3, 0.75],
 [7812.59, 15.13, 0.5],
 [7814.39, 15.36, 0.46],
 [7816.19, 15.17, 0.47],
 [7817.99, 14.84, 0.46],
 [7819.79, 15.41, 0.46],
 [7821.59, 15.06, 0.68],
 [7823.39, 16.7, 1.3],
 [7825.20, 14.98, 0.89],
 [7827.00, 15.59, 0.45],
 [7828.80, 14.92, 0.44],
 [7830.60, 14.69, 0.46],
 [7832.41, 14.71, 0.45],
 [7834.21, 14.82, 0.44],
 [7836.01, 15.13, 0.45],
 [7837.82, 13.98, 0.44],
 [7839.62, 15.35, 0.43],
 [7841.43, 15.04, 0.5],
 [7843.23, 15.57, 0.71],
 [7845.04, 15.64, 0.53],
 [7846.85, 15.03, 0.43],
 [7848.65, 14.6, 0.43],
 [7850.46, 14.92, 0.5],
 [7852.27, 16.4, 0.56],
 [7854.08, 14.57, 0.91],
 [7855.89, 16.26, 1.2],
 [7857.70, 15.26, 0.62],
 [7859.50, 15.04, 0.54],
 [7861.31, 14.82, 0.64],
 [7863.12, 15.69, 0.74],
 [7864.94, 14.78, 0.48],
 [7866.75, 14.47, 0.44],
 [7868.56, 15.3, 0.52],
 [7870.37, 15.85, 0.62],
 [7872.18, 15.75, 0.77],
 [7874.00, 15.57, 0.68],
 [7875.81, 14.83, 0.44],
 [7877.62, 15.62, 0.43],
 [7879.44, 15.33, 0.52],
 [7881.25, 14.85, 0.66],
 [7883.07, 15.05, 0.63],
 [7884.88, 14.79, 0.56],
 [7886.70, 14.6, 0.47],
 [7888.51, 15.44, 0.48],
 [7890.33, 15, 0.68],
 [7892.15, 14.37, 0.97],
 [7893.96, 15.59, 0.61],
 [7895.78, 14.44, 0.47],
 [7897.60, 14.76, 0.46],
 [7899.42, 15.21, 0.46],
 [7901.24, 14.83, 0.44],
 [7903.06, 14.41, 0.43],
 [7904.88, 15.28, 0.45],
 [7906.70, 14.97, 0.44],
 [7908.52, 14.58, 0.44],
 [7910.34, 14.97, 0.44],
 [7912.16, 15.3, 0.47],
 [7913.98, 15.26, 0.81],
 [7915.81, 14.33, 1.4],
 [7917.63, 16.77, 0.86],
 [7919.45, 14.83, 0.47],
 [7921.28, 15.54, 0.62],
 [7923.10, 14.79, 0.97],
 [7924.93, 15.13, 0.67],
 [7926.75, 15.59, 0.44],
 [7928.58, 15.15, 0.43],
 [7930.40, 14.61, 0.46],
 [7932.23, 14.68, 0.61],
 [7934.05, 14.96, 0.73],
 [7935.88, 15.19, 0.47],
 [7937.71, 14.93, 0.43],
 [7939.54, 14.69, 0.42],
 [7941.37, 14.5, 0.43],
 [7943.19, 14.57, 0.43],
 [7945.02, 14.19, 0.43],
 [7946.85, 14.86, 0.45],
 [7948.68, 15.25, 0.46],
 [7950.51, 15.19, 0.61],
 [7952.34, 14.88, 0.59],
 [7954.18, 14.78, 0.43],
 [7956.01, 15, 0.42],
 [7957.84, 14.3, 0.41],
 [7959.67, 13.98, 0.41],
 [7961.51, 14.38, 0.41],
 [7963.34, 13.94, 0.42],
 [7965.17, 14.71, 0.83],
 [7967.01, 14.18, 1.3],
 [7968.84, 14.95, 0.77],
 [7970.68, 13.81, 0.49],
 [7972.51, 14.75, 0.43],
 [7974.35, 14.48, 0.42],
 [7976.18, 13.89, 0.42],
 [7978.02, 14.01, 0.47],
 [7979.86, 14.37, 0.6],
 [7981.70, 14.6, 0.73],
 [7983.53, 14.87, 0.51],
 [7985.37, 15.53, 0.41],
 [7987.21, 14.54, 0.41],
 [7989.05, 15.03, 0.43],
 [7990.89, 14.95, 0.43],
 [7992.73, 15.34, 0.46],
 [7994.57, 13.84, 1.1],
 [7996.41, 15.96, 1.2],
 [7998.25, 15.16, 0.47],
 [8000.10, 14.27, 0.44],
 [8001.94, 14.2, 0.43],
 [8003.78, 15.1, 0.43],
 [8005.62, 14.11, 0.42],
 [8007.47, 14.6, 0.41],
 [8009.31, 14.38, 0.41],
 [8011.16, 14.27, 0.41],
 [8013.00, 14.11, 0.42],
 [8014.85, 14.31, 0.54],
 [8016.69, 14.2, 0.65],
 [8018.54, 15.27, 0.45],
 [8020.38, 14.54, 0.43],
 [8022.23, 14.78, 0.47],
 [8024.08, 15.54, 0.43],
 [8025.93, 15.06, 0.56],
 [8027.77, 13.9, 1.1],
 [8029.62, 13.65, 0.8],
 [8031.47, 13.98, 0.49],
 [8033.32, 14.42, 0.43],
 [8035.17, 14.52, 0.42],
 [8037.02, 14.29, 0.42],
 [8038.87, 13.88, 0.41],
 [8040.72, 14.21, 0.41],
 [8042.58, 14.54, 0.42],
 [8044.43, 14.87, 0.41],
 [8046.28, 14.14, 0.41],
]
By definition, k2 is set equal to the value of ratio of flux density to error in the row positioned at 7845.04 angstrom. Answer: 30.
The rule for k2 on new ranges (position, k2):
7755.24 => 29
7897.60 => 32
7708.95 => 34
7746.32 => 33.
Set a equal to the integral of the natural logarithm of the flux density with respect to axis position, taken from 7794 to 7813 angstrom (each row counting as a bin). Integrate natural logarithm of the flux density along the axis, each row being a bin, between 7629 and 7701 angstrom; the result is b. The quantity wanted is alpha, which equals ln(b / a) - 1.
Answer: 0.3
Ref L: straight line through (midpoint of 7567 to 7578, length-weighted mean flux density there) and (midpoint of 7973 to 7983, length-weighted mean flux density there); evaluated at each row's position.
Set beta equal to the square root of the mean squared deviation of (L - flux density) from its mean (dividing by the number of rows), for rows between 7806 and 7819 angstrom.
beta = 0.33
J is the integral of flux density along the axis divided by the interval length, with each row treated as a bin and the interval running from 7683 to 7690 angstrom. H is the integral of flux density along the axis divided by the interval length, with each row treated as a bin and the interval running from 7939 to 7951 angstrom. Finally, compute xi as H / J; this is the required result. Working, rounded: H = 14.7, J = 15.7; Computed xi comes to 0.94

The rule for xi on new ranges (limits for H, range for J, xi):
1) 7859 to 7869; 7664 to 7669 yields 0.99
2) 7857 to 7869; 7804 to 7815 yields 1.01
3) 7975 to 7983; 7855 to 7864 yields 0.92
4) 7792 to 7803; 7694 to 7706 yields 0.99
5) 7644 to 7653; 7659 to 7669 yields 1.01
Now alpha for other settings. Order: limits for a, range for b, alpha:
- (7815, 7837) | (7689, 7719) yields -0.7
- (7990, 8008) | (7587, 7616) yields -0.5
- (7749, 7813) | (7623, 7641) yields -2.3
